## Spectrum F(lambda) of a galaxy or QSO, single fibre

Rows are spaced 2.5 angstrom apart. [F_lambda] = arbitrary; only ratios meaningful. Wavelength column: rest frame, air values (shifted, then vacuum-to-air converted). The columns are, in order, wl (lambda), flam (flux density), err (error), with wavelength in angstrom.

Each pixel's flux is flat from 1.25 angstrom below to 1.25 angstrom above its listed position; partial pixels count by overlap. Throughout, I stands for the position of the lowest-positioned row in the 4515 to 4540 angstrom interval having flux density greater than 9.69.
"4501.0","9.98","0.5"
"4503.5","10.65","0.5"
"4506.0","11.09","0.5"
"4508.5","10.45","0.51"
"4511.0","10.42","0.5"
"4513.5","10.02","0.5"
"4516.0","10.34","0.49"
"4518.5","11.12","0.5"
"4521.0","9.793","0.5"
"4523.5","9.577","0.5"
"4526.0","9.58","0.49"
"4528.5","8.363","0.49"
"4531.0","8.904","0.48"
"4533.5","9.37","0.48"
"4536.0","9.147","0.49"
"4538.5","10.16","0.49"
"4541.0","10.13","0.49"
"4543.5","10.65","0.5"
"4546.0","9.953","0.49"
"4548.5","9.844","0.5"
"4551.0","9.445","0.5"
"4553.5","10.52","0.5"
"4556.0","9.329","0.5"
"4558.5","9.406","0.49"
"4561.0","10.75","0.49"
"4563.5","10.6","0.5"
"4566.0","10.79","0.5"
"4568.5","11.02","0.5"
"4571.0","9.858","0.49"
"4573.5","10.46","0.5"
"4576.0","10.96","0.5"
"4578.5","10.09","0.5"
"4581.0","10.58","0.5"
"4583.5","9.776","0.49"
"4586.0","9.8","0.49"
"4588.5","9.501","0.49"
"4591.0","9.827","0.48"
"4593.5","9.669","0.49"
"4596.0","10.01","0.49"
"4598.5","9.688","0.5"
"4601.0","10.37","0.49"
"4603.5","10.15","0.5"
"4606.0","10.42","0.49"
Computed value 4516.0 angstrom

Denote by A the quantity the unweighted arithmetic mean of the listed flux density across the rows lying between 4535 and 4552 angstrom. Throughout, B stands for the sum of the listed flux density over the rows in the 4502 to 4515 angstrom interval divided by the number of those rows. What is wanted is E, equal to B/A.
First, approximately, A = 9.9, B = 10.5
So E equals 1.06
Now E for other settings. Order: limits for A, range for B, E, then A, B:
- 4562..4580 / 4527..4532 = 0.82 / 10.5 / 8.6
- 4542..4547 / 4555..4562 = 0.95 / 10.3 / 9.8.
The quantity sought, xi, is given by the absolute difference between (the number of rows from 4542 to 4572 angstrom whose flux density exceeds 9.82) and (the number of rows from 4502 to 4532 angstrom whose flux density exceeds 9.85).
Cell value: 2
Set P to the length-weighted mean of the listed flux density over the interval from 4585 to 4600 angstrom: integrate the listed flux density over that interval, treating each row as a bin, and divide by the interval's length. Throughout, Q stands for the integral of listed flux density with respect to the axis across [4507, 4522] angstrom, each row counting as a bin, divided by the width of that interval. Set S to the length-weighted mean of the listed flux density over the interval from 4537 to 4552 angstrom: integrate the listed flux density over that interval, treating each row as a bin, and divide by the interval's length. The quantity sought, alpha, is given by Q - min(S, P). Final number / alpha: 0.62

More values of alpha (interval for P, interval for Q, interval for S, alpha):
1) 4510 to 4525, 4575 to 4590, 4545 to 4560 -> 0.34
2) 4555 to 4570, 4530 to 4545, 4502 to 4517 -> -0.58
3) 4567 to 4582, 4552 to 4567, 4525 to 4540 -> 0.95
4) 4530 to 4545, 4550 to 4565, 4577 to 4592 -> 0.29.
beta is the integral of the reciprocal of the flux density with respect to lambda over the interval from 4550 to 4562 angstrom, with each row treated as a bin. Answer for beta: 1.22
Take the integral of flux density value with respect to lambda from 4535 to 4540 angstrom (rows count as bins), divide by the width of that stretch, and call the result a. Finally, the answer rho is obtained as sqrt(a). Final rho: 3.11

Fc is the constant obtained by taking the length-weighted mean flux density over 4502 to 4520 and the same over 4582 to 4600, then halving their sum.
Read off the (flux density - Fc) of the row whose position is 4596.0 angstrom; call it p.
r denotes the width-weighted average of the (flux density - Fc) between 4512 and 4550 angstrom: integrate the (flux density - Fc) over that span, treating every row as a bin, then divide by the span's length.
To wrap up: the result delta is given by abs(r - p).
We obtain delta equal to 0.21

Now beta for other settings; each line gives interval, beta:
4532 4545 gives 1.32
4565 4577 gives 1.13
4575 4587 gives 1.17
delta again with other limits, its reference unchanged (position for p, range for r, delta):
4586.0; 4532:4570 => 0.27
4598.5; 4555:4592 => 0.50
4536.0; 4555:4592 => 1.04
